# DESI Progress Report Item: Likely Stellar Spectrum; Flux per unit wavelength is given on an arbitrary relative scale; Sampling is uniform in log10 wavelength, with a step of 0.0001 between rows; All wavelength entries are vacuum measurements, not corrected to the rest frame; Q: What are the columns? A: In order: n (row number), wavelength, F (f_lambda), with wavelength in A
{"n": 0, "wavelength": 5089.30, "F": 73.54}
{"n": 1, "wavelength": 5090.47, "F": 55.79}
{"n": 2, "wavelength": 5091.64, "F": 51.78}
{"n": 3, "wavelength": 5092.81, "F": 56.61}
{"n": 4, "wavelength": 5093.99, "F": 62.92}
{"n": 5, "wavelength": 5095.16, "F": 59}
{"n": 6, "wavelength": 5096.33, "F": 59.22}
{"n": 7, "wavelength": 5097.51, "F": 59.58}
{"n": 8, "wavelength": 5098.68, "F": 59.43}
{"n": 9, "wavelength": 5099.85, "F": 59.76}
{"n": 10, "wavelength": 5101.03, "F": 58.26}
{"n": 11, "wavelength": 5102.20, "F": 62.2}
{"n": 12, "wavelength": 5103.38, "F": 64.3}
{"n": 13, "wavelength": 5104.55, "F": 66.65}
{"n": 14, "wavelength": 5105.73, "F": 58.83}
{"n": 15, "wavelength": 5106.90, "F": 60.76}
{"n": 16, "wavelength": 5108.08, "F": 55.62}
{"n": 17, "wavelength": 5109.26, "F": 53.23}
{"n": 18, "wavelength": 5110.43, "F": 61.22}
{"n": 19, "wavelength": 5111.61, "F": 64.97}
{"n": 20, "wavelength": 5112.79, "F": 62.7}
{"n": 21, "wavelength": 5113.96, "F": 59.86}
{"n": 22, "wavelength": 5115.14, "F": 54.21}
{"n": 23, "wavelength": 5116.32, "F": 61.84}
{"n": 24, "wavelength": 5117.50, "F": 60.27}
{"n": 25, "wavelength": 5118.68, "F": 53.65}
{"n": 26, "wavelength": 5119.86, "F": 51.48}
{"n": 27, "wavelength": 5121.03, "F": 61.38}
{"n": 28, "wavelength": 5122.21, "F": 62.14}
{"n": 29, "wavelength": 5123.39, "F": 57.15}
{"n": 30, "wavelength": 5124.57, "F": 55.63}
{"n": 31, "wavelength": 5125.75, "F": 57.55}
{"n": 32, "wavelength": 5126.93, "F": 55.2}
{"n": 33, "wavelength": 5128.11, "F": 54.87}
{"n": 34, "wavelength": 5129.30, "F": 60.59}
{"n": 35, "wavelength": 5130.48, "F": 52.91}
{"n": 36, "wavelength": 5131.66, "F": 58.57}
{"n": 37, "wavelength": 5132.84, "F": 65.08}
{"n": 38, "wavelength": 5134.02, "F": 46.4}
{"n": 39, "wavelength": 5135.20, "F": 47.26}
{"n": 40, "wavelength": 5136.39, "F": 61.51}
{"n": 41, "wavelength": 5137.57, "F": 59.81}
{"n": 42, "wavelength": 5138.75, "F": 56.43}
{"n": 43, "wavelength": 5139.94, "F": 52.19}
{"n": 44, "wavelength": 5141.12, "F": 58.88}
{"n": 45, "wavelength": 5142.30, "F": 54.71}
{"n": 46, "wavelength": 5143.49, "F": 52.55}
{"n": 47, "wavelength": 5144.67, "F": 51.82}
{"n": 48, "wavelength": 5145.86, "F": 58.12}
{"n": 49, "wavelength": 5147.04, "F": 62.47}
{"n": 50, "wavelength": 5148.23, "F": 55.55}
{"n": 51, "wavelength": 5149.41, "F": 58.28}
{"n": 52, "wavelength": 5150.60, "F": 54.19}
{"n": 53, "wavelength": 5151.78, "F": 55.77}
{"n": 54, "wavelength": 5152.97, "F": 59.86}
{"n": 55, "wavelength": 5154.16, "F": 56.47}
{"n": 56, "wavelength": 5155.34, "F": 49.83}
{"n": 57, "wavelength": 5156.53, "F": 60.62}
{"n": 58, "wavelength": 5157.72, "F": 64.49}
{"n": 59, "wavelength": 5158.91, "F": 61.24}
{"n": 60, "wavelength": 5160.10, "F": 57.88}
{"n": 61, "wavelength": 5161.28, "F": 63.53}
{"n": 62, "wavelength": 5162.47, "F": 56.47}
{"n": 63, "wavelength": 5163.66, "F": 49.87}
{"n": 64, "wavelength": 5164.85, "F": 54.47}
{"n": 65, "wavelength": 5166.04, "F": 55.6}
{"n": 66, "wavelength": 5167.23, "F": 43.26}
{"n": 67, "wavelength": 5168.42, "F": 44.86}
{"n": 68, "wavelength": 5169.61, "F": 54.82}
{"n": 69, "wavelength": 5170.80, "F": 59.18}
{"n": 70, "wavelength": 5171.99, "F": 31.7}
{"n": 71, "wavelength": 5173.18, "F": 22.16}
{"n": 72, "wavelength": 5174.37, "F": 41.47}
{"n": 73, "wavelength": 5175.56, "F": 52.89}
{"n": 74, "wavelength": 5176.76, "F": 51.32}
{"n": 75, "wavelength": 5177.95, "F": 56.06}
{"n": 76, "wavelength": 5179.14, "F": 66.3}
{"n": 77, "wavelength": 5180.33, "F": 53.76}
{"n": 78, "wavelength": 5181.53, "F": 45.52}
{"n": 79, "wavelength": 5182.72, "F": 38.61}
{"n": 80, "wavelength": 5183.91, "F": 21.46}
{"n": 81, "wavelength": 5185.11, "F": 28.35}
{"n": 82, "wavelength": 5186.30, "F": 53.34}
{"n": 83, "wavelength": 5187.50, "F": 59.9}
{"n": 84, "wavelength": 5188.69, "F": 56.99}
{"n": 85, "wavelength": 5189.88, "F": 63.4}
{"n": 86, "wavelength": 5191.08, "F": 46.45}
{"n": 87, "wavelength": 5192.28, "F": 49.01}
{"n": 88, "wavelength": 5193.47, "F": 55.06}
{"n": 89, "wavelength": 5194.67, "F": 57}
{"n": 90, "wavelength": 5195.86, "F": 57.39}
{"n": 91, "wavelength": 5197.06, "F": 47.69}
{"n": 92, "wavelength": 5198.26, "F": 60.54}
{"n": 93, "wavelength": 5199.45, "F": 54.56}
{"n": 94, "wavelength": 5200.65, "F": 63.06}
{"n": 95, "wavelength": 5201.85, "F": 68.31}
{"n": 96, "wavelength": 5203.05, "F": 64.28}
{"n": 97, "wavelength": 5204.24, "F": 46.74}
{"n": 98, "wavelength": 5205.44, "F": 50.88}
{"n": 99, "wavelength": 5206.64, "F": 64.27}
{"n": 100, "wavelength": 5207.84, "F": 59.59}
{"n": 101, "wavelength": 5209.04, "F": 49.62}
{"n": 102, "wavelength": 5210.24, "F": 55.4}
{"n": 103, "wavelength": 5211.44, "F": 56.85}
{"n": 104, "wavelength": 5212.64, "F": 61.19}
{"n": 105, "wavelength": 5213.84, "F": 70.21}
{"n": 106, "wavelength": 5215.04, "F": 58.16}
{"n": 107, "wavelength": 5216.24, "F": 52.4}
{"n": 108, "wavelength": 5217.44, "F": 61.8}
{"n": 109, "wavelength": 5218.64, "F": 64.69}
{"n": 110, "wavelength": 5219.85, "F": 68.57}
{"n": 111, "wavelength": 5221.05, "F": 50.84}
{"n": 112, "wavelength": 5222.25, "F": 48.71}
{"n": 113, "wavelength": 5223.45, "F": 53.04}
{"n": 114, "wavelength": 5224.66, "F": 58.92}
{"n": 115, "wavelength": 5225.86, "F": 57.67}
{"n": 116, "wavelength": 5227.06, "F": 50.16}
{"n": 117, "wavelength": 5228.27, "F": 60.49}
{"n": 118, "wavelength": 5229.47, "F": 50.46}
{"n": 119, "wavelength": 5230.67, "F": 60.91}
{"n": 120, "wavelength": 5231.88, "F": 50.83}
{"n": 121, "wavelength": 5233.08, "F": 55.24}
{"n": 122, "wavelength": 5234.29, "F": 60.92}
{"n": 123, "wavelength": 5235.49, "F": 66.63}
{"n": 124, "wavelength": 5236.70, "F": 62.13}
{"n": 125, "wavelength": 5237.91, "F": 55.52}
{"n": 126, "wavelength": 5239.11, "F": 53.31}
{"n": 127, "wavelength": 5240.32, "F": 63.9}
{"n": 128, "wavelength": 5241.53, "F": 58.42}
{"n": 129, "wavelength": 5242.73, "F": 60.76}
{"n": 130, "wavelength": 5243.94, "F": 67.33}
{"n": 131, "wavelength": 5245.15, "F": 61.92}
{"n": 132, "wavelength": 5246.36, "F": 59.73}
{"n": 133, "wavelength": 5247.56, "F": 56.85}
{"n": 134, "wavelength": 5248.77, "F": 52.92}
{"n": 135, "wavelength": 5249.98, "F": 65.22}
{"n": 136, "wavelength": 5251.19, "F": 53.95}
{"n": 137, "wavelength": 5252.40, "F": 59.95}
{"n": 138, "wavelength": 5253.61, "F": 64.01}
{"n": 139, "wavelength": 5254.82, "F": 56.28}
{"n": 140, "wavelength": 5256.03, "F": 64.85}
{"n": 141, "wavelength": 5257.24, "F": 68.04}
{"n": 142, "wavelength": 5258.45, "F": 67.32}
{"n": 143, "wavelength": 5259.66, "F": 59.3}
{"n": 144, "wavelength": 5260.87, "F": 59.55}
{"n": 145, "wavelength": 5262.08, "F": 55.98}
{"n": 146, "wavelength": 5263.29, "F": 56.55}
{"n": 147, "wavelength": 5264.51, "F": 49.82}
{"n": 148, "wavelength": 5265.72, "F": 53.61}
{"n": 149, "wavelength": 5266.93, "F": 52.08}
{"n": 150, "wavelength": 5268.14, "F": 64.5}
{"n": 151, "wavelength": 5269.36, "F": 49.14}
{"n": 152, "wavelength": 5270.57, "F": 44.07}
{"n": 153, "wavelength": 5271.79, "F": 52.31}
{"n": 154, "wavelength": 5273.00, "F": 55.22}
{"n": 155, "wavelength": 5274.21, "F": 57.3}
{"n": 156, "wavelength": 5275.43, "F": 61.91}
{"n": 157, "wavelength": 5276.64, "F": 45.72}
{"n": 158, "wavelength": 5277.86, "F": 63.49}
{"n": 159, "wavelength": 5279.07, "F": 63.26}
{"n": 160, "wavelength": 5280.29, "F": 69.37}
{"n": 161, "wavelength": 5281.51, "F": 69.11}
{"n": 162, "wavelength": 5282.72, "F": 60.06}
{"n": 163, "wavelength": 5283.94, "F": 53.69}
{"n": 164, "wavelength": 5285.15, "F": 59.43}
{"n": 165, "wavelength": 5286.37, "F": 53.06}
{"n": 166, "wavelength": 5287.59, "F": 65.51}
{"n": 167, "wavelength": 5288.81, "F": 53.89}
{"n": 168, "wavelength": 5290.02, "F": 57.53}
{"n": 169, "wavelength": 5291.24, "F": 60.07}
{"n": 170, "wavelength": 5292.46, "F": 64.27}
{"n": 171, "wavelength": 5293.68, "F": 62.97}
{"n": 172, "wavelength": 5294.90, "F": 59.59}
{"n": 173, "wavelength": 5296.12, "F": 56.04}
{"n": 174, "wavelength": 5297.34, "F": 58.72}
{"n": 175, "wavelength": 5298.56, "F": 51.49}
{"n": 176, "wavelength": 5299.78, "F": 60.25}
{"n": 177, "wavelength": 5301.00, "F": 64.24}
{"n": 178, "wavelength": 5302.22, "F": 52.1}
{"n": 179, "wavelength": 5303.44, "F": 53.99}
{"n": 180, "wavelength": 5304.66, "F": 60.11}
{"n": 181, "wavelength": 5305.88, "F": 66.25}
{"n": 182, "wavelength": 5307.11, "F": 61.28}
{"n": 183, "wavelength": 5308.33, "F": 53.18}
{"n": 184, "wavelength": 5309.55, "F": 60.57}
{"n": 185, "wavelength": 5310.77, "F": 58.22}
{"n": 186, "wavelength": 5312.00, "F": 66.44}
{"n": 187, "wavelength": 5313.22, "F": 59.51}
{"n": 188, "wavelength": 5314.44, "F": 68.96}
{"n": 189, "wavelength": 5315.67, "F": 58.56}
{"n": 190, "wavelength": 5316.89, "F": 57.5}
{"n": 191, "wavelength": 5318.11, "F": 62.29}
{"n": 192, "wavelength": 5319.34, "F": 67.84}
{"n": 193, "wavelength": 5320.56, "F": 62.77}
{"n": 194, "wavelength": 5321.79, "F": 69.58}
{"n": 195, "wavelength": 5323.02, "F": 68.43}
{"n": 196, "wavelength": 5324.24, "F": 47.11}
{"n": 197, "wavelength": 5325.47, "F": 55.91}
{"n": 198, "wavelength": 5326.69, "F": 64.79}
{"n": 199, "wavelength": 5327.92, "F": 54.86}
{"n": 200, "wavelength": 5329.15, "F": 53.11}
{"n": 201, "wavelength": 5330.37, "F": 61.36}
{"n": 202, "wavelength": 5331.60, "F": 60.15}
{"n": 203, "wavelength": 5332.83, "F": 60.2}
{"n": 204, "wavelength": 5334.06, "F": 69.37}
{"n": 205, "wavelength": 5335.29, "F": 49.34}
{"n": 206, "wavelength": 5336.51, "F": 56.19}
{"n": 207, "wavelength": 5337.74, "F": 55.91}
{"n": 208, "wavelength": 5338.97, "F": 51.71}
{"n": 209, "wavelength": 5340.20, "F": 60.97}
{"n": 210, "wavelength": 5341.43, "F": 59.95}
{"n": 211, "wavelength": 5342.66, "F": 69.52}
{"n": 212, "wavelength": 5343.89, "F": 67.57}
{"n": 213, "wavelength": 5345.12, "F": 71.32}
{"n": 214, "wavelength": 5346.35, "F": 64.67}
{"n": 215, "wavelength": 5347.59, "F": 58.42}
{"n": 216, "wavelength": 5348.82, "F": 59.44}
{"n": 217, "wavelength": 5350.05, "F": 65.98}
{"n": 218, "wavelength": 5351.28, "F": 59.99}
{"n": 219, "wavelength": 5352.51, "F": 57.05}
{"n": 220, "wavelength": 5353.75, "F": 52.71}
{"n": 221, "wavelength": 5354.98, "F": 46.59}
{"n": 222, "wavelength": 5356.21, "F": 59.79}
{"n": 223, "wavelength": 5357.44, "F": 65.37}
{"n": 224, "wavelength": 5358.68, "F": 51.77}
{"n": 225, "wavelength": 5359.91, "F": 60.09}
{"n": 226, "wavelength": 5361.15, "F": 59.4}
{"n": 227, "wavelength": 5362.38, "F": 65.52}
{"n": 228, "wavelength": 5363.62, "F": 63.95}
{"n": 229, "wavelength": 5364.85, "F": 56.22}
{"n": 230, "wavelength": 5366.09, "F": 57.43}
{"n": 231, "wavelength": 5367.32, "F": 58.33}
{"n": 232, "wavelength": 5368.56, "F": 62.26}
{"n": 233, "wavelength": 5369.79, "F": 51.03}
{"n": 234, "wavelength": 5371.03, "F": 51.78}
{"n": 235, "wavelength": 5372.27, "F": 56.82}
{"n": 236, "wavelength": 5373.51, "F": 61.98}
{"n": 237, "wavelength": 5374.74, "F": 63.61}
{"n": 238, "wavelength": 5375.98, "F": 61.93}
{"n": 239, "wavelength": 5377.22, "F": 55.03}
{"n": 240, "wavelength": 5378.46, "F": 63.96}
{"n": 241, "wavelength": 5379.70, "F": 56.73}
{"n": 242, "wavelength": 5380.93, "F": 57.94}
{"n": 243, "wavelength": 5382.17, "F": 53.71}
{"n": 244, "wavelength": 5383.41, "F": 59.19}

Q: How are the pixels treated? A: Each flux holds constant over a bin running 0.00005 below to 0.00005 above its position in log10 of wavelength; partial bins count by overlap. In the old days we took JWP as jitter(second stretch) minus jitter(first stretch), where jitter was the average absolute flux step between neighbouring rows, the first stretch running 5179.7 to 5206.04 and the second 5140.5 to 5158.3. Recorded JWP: -4.0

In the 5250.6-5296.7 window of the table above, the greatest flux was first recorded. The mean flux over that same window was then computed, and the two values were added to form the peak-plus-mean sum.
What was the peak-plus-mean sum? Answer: 128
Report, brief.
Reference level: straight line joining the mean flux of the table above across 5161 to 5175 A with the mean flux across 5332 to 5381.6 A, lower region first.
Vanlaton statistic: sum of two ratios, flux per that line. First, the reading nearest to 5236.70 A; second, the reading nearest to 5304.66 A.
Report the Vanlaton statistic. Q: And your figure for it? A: 2.26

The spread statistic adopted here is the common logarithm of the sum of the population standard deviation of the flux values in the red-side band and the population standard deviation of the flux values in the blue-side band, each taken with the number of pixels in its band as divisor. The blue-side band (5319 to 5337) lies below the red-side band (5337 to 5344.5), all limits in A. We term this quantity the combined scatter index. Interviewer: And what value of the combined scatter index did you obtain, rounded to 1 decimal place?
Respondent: 1.1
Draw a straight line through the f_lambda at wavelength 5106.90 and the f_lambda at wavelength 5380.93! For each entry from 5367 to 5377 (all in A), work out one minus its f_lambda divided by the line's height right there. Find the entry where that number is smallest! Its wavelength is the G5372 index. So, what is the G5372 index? 5374.74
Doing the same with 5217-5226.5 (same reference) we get 5219.85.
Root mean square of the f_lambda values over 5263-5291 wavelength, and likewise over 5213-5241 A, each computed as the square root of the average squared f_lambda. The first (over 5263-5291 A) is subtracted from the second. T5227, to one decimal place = 1.0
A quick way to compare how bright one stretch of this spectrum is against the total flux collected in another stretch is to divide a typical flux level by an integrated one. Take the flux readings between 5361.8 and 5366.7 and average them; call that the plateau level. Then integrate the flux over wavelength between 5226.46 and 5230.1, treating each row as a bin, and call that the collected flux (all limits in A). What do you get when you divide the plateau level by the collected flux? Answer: 0.31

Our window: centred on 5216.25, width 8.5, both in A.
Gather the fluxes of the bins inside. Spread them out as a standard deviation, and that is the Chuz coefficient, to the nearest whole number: 6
